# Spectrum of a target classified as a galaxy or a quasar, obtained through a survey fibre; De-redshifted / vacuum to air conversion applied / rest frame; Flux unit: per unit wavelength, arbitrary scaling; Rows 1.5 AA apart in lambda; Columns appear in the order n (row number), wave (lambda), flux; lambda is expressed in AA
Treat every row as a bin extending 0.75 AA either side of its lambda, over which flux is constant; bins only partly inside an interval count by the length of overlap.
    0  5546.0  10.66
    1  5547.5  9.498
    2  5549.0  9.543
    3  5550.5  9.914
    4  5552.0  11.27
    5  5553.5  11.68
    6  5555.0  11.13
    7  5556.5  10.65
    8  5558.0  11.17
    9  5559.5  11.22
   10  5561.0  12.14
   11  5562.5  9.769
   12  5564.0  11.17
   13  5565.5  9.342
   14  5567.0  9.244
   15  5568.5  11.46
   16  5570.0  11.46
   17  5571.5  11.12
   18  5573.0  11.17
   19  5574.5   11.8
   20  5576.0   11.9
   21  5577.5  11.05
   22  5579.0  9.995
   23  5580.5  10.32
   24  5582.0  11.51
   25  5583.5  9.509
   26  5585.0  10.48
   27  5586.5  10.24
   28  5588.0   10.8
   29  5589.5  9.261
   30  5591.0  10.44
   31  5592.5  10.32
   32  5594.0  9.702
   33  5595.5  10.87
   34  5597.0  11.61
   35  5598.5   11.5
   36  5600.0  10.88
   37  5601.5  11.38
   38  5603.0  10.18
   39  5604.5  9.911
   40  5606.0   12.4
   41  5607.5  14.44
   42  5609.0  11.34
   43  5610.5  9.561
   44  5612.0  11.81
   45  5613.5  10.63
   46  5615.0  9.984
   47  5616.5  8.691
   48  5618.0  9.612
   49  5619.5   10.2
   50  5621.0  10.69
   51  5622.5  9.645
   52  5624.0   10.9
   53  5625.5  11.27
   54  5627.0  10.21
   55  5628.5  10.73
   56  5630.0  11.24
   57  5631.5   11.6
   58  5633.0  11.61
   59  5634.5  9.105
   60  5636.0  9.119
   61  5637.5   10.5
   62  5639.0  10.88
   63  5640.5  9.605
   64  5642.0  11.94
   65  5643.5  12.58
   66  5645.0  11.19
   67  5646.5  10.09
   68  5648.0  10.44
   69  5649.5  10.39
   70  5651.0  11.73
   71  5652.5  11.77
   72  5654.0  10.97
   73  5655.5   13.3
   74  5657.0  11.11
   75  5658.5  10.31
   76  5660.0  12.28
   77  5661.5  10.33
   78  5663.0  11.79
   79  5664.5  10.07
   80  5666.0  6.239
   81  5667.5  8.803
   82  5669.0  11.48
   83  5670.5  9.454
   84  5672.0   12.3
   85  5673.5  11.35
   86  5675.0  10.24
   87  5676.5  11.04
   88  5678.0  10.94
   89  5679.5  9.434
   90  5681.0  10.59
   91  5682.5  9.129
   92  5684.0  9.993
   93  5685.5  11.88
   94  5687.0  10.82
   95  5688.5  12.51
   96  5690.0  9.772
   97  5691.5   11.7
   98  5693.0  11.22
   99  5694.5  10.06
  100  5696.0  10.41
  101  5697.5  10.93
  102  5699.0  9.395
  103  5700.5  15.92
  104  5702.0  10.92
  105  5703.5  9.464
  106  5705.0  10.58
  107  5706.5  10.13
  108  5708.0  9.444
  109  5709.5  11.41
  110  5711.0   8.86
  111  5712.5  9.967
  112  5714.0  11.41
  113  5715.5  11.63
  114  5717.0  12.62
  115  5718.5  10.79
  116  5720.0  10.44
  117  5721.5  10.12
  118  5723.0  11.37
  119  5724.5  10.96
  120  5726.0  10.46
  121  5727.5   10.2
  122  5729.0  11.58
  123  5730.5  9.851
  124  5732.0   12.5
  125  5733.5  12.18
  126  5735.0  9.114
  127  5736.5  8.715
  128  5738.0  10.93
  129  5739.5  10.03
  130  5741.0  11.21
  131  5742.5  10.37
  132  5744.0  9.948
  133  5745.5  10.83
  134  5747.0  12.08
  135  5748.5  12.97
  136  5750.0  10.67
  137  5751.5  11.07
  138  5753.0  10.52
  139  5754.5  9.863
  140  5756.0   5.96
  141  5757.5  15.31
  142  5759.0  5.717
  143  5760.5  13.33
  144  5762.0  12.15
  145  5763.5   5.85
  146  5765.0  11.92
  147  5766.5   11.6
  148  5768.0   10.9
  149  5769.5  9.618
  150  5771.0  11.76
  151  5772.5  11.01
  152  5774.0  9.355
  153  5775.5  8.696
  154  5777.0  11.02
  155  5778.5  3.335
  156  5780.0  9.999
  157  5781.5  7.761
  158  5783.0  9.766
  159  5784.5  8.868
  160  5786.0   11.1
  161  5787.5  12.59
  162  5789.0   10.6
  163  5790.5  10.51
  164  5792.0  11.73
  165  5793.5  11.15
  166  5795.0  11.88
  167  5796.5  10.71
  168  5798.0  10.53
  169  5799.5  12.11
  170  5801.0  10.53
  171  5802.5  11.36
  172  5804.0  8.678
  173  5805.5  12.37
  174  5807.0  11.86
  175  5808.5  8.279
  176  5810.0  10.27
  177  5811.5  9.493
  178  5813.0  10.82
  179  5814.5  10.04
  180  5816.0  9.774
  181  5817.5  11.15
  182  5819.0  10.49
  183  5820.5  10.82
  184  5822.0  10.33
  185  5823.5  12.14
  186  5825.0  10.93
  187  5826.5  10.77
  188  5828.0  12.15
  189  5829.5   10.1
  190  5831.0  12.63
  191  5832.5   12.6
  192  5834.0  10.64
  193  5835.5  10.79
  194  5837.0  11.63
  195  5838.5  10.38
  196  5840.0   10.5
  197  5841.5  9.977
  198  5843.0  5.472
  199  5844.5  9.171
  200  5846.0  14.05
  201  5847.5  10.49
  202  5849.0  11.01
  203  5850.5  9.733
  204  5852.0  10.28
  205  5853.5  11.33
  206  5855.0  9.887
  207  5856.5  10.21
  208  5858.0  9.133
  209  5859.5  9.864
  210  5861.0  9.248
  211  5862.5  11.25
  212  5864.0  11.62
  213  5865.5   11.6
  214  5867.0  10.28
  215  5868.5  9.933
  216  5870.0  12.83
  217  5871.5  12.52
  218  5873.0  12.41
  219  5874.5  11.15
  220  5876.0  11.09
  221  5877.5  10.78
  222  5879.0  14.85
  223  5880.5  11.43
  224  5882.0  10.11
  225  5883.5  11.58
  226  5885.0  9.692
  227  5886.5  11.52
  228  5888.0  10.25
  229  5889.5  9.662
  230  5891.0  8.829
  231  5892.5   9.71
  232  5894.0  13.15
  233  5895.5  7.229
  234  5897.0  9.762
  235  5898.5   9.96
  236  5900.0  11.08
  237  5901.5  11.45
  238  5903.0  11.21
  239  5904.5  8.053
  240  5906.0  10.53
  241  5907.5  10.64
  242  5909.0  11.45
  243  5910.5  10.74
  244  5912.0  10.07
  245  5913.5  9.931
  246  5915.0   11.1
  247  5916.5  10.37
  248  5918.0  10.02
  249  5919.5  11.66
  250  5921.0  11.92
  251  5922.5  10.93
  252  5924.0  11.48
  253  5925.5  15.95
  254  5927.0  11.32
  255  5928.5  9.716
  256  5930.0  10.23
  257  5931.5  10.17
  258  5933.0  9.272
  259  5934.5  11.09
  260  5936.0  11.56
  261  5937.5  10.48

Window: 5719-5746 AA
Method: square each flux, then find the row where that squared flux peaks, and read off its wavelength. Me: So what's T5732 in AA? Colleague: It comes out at 5732.0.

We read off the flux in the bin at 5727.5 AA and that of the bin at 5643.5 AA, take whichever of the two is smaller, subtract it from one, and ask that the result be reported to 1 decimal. -9.2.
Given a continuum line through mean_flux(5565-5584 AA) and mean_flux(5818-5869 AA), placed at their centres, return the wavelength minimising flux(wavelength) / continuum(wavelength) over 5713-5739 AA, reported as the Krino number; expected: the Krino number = 5736.5 AA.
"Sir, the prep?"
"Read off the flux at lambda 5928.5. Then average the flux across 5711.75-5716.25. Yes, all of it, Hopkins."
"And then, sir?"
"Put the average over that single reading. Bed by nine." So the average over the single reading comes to 1.13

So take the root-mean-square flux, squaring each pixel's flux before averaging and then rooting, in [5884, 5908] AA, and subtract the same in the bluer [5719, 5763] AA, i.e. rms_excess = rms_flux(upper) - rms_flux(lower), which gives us -0.6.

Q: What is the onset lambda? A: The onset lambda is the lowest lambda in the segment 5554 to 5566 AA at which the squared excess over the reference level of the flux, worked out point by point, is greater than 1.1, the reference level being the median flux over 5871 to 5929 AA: 5561.0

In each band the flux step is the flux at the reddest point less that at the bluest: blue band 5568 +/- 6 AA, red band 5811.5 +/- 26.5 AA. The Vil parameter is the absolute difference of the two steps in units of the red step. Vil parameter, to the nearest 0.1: 1.6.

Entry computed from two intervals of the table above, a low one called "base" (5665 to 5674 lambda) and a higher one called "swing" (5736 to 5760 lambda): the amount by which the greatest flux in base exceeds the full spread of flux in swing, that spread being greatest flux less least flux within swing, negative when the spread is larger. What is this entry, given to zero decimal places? 3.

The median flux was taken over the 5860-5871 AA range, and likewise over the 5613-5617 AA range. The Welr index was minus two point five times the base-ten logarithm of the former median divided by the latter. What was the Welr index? -0.13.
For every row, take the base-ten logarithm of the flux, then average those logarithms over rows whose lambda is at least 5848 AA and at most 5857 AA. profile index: 1.017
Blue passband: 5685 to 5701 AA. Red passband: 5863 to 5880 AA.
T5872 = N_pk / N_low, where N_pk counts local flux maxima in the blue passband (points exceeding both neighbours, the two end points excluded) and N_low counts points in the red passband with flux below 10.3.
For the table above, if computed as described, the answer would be 1.50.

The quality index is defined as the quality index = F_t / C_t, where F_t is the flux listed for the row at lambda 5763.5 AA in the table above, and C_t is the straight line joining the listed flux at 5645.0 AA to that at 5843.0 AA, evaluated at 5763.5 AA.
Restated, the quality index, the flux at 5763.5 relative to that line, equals 0.8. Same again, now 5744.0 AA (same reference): 1.2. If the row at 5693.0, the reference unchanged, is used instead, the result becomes 1.1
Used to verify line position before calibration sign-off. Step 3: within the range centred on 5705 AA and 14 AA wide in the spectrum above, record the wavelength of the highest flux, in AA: 5700.5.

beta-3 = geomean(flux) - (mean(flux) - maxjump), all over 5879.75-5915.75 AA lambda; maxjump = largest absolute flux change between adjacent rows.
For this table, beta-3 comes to 5.8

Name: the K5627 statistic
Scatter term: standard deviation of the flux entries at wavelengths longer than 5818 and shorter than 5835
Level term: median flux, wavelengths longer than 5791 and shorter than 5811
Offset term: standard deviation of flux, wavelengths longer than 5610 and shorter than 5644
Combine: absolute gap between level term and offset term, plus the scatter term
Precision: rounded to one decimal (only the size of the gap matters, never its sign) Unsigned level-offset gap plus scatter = 11.1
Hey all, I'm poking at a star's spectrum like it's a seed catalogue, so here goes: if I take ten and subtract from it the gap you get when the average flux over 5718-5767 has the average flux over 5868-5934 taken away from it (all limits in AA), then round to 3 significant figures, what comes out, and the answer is 10.2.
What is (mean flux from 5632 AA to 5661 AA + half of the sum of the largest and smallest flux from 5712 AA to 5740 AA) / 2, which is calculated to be 10.8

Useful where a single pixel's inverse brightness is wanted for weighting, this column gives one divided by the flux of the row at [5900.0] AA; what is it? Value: 0.090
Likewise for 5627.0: 0.098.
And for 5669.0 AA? 0.087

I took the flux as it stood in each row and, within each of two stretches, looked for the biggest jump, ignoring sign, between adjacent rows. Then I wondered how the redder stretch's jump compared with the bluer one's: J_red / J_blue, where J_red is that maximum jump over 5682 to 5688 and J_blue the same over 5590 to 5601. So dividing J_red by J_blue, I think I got 1.6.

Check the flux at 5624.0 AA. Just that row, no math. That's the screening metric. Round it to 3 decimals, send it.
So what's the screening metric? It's 10.900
